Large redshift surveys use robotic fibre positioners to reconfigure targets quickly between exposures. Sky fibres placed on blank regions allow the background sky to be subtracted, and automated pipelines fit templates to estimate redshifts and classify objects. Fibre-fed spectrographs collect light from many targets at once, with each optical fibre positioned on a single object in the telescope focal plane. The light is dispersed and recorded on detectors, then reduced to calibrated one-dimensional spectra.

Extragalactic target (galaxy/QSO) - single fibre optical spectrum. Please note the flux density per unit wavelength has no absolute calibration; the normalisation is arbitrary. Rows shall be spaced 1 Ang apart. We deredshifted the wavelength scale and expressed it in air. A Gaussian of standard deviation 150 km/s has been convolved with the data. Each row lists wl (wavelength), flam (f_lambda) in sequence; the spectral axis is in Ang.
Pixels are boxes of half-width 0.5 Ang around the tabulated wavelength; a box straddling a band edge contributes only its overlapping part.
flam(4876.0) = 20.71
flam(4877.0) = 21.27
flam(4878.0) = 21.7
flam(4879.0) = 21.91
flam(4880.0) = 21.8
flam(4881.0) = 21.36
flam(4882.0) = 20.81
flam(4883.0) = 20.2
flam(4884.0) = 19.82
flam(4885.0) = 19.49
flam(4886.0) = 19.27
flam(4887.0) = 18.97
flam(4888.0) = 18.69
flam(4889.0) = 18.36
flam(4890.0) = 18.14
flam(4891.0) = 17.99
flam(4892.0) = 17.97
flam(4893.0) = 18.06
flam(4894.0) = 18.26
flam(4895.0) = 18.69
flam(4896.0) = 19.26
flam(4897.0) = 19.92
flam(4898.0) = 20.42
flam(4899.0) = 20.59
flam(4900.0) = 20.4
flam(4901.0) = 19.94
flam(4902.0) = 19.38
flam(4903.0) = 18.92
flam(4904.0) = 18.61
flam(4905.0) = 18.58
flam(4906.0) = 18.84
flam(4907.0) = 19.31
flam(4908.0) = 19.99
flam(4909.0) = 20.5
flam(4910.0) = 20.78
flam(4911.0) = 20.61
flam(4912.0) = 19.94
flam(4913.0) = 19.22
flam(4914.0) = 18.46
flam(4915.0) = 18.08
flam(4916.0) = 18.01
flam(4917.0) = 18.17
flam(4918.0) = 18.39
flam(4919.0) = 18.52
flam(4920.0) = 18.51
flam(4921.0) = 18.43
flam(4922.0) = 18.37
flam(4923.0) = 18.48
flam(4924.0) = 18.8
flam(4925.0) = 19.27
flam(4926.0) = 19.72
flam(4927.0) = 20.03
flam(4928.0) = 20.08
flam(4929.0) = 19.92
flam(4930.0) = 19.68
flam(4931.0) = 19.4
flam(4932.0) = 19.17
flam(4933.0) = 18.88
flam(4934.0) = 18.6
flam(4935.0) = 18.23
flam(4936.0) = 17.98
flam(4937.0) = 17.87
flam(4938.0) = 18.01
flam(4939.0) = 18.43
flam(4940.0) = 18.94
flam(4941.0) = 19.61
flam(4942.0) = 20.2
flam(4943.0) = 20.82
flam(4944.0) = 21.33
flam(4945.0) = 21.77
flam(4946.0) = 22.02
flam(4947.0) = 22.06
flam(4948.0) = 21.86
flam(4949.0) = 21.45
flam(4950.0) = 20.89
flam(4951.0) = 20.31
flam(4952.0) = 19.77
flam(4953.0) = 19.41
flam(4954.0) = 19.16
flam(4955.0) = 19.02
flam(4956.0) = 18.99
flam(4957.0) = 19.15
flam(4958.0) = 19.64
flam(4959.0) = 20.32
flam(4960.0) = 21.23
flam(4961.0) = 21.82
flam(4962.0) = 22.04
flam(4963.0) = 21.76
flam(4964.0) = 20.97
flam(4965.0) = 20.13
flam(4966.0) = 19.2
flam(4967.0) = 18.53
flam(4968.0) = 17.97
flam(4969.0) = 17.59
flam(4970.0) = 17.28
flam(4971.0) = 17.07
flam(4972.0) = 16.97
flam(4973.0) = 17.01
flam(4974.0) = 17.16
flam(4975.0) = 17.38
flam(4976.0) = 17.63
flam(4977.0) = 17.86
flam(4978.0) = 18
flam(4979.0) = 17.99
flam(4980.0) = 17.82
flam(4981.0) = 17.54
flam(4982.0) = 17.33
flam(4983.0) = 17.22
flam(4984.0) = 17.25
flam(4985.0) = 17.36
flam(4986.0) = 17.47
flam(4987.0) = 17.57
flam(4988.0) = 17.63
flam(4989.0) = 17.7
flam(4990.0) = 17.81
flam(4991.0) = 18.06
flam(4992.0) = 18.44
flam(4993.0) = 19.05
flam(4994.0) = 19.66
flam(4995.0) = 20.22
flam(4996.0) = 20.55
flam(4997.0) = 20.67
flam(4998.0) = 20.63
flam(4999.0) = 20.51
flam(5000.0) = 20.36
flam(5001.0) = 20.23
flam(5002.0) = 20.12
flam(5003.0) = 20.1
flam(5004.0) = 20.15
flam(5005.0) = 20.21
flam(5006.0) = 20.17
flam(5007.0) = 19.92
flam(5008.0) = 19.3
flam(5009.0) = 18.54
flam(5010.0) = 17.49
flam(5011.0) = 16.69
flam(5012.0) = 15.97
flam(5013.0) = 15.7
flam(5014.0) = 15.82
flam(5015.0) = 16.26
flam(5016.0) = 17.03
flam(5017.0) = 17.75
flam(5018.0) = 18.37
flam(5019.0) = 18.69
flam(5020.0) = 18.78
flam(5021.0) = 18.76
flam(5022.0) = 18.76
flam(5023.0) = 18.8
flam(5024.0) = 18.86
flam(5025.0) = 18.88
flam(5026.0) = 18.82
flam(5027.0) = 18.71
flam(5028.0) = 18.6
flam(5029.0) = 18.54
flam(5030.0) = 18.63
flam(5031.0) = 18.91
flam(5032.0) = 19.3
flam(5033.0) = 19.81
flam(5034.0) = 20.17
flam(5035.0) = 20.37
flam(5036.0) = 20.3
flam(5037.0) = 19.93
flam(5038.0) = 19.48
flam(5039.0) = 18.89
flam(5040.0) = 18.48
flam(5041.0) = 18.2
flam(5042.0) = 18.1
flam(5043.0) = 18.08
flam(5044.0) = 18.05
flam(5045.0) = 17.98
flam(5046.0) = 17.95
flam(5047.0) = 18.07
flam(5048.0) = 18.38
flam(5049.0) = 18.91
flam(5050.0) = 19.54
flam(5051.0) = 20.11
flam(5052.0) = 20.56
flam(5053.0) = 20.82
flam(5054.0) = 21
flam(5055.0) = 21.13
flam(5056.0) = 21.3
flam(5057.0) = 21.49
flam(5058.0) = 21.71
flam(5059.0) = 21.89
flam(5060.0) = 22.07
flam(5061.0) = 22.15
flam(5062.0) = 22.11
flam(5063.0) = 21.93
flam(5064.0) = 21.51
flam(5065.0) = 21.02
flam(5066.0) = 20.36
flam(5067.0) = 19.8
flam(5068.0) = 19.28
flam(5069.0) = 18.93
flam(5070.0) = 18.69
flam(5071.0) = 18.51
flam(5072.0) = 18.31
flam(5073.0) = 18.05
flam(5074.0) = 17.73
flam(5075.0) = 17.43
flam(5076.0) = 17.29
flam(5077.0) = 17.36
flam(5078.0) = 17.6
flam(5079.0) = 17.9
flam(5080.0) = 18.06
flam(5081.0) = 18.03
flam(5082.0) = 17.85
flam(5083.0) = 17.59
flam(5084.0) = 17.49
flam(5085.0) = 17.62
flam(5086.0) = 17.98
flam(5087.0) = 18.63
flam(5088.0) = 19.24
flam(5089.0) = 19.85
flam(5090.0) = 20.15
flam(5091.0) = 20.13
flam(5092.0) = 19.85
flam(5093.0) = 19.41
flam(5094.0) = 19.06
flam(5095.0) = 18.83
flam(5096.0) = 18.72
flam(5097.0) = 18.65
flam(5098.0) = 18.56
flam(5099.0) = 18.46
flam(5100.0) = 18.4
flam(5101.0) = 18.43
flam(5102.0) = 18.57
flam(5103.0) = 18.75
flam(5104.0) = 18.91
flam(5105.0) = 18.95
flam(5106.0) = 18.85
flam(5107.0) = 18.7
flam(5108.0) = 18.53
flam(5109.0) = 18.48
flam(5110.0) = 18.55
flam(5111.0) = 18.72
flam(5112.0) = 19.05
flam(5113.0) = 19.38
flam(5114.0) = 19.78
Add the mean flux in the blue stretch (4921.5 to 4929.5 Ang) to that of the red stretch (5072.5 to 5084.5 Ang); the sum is 37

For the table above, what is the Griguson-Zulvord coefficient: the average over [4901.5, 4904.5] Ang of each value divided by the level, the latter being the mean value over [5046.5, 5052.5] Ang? 0.98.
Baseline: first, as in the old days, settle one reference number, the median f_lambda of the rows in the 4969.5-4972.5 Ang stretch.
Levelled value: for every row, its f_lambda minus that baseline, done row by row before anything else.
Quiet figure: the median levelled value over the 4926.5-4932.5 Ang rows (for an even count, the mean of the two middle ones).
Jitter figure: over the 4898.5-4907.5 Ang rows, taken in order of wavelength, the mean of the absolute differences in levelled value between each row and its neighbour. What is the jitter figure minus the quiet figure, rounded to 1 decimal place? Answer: -2.4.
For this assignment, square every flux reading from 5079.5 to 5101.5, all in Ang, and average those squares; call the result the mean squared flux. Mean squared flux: 349.6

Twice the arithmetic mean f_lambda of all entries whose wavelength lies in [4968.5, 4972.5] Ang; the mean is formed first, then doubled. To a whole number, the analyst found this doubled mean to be 34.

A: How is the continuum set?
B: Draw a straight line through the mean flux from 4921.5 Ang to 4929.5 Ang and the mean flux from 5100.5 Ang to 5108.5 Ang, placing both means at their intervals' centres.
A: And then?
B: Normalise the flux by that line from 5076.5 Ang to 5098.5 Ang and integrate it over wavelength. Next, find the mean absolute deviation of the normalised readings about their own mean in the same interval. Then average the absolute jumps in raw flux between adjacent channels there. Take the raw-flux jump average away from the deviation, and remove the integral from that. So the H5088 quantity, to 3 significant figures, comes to -22.0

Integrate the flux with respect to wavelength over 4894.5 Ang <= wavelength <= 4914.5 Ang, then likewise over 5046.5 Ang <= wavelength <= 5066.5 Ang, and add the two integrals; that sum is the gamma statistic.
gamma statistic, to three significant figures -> 808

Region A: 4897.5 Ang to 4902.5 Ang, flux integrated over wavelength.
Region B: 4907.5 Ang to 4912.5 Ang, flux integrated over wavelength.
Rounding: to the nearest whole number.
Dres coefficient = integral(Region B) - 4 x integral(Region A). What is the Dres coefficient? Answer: -301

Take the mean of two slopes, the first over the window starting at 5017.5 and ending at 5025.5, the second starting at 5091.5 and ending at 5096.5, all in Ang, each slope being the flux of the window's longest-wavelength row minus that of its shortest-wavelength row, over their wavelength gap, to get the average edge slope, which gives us -0.10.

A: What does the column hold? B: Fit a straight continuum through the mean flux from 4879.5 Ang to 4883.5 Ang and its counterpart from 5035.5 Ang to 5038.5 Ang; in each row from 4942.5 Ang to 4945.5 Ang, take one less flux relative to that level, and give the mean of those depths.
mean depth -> -0.035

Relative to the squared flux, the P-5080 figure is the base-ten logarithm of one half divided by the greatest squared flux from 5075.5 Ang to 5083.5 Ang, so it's -2.81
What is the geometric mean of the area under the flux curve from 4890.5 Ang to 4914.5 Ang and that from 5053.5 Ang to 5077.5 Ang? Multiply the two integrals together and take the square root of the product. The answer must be 473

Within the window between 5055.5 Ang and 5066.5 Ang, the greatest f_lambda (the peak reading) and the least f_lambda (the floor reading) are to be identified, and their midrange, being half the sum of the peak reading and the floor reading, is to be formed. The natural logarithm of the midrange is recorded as 3.06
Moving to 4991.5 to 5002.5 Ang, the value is 2.97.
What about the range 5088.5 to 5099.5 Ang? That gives 2.96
